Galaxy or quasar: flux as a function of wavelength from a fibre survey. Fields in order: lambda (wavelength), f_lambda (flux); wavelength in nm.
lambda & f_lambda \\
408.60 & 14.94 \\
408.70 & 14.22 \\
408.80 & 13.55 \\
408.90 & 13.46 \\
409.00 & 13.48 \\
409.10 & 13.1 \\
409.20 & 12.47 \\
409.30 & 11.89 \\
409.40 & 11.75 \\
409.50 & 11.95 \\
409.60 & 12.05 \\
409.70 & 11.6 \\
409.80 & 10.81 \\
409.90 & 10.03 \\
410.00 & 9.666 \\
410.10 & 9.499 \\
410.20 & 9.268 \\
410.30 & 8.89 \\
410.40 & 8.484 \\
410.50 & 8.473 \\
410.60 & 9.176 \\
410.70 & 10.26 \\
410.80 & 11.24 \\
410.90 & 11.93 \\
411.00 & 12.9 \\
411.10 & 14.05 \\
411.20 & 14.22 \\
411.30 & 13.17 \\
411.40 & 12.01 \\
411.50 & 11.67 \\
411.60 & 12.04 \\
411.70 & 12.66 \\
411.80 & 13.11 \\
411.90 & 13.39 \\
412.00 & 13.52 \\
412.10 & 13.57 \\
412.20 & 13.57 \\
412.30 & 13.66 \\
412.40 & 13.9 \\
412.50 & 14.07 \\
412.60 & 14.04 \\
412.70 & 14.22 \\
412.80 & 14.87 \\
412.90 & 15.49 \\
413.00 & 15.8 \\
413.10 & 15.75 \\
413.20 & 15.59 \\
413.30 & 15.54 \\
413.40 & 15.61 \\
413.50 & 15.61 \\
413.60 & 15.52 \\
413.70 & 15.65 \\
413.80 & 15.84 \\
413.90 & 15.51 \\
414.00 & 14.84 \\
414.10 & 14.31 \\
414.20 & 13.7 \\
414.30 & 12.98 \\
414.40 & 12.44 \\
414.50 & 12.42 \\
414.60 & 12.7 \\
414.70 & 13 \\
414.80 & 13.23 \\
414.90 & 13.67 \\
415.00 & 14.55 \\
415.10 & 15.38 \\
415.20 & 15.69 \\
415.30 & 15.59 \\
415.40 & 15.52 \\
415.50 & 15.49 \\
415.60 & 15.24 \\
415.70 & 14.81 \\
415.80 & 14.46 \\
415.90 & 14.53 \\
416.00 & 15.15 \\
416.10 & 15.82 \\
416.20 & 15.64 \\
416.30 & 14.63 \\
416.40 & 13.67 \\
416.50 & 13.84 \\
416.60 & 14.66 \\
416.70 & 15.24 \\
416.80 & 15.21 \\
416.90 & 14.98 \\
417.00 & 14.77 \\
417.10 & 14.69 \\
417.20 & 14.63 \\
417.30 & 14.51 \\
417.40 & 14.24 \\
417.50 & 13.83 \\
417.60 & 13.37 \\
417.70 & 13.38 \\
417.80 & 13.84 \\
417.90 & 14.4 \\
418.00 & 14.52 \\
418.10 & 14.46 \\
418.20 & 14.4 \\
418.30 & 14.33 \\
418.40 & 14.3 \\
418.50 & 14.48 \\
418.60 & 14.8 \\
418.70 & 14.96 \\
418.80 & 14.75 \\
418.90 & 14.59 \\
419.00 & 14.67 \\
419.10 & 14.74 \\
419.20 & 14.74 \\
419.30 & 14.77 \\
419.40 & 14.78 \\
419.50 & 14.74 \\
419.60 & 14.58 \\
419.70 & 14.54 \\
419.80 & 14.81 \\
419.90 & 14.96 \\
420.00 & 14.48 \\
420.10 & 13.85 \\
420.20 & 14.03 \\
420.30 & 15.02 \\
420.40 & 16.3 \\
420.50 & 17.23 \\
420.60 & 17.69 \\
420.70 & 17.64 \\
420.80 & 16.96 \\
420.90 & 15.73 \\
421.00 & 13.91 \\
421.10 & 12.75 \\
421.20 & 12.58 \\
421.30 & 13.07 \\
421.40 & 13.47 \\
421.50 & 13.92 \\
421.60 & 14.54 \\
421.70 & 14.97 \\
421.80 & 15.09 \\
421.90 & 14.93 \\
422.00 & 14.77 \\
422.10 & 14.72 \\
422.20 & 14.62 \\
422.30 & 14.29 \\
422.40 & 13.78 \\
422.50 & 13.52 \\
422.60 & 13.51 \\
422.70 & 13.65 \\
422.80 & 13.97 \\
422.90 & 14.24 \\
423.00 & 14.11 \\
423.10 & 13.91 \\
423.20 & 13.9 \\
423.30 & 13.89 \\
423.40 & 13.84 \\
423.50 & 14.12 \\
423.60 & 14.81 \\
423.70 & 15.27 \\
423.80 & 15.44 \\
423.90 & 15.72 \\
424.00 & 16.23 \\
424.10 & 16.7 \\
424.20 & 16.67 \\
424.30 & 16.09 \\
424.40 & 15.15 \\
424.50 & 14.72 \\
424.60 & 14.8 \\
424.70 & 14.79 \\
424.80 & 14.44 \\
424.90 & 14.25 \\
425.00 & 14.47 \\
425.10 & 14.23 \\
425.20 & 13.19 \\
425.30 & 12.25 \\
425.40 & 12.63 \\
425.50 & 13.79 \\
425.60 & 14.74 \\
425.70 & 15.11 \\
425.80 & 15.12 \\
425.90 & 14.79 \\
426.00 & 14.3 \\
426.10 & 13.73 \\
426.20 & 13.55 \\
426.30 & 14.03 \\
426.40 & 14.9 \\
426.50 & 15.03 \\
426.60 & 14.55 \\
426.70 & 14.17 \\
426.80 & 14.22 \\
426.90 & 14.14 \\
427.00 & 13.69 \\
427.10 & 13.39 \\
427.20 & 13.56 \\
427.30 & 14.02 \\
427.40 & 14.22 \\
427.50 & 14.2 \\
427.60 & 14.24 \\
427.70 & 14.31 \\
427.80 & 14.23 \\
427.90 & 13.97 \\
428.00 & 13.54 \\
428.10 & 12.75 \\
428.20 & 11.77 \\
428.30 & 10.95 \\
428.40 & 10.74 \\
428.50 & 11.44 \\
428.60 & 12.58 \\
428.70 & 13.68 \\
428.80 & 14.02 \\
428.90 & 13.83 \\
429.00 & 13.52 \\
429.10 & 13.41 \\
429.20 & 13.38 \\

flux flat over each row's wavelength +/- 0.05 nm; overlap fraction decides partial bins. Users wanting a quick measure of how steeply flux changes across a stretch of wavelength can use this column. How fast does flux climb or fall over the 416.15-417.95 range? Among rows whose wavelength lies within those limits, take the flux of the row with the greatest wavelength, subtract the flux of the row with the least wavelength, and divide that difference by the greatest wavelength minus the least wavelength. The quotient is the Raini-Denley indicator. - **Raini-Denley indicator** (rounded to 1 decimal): -0.7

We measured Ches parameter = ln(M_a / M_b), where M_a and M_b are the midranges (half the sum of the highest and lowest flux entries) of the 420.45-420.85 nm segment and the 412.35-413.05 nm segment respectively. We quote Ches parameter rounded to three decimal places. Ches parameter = 0.154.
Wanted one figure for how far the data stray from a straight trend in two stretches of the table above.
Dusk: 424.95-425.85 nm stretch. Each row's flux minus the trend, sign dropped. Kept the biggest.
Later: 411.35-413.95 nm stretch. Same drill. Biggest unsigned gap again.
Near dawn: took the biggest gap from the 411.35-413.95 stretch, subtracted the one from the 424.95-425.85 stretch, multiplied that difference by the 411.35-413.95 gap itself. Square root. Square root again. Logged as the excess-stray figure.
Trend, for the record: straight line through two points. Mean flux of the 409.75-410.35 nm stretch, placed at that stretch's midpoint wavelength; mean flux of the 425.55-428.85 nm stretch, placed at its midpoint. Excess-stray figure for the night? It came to 2.11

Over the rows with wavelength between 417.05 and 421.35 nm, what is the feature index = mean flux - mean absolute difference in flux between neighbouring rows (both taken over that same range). 14.3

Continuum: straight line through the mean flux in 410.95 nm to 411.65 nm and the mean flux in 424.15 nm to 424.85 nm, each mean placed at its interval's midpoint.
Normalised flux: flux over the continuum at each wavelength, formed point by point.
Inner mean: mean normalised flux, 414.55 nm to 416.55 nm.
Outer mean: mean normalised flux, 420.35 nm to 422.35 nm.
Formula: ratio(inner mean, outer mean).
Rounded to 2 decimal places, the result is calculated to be 1.05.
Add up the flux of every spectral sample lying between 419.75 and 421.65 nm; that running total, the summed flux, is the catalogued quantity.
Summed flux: 283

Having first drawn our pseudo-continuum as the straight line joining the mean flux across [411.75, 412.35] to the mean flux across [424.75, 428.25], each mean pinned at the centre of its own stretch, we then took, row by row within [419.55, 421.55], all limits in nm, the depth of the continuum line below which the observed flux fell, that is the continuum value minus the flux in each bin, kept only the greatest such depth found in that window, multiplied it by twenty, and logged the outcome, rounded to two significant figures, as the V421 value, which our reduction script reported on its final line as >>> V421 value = 24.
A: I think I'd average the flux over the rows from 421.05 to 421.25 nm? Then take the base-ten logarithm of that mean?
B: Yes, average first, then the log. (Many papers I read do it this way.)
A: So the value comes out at 1.10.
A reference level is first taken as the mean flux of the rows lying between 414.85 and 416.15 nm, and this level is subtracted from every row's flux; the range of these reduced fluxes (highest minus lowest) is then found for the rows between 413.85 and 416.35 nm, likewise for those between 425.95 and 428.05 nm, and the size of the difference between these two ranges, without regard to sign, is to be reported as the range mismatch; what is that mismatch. 1.8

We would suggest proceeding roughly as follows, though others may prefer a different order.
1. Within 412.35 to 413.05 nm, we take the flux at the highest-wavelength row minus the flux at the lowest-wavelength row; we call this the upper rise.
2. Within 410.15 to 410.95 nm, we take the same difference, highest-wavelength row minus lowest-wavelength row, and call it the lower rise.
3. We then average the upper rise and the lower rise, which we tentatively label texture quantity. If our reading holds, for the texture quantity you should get 2.3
